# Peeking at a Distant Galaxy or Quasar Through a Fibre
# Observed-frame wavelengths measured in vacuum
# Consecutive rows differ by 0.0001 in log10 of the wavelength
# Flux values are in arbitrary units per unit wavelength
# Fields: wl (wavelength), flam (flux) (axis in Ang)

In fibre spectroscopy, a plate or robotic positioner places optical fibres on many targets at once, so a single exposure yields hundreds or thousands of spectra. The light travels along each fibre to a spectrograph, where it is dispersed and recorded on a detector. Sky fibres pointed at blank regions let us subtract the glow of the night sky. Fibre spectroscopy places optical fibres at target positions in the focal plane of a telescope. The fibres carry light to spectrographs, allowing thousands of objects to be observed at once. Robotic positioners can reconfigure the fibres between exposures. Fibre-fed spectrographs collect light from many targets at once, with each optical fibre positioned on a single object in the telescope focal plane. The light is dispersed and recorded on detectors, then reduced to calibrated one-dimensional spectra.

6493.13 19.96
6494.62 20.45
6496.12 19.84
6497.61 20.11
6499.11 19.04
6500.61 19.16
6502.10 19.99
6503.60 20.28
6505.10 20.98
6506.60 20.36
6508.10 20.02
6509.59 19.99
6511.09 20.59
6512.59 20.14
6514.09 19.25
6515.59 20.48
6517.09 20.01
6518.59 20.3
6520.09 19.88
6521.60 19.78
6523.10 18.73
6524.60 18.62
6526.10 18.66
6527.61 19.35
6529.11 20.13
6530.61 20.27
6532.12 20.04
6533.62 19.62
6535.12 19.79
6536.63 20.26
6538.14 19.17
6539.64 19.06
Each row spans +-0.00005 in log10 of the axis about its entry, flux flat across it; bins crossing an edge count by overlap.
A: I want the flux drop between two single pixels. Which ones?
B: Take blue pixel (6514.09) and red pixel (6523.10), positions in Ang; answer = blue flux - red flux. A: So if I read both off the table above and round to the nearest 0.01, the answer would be 0.52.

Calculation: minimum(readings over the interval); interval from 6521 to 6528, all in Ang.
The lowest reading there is 18.62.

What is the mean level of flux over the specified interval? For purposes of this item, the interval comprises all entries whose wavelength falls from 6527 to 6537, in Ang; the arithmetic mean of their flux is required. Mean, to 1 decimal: 19.9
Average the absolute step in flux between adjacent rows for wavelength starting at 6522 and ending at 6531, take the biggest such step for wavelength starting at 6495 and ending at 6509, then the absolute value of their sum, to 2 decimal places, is 1.42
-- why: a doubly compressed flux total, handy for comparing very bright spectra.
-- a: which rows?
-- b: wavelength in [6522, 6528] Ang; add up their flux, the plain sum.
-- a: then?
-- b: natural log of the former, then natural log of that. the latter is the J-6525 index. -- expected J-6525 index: 1.46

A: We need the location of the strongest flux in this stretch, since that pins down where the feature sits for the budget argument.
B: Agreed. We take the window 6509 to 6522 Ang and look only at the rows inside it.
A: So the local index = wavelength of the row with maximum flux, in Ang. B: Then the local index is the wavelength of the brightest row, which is 6511.09 Ang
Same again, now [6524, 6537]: 6530.61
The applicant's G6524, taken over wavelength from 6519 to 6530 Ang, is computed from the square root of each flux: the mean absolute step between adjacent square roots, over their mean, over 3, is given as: 0.0040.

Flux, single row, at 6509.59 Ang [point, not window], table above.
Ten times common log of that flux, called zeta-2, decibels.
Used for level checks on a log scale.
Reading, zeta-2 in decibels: 13.0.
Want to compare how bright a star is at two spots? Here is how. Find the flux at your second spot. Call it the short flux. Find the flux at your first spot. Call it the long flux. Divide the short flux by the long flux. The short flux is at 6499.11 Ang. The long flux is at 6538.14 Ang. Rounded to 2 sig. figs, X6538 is 0.99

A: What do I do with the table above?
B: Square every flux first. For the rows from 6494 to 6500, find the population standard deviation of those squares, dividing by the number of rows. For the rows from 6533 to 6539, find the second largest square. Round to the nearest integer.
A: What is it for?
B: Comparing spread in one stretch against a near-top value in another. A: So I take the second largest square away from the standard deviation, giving -371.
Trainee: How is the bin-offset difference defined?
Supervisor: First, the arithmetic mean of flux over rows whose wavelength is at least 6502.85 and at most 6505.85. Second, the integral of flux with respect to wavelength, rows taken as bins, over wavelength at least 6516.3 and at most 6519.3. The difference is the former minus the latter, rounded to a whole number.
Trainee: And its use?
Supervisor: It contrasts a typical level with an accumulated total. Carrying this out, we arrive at -40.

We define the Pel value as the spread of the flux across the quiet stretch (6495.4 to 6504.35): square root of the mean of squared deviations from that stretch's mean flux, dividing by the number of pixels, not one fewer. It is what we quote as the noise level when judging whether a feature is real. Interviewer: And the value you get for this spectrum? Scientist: 0.47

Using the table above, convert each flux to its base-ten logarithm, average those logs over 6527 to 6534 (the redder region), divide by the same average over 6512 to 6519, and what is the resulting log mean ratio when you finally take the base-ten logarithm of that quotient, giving -0.001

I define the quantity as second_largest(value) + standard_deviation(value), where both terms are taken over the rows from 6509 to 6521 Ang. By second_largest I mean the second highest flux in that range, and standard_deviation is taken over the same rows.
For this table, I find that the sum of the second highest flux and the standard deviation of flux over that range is 20.9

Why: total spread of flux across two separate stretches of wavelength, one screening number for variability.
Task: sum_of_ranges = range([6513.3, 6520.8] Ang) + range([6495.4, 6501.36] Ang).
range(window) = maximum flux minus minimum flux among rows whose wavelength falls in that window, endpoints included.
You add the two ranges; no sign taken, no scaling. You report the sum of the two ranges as 2.30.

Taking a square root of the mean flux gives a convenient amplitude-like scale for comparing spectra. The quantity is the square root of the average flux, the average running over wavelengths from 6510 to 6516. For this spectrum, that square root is 4.48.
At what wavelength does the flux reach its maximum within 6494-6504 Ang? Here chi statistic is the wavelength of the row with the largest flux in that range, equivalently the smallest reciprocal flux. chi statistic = 6494.62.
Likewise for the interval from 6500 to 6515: 6505.10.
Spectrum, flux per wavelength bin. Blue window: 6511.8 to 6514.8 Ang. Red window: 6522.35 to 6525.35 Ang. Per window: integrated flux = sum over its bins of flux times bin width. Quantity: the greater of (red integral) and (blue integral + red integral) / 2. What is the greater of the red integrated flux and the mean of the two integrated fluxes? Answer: 57.6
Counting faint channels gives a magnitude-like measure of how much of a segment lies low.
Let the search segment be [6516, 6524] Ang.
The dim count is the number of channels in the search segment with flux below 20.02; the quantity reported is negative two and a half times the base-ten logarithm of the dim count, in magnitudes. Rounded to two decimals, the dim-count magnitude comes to -1.51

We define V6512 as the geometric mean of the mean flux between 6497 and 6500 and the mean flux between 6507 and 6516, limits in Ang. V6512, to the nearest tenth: 19.8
